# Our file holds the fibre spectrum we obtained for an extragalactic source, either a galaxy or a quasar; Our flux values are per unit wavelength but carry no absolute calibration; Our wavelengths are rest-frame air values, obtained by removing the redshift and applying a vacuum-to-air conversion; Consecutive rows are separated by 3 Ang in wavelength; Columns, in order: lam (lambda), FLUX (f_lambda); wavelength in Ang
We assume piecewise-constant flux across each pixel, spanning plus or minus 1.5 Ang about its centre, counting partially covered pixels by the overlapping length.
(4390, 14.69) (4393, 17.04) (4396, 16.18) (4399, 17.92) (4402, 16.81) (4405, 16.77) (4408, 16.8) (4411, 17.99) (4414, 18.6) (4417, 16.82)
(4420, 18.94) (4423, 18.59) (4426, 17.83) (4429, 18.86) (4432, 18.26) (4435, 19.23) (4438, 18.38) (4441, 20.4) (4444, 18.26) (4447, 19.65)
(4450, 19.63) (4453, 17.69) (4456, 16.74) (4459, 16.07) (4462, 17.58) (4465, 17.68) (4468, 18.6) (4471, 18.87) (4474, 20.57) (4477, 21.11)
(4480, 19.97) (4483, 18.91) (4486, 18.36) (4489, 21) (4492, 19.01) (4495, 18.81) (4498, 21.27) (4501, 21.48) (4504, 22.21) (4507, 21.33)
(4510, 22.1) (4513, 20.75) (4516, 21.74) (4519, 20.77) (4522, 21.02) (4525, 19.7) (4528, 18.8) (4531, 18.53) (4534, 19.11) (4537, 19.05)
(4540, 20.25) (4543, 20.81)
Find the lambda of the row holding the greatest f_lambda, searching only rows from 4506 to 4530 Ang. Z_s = 4510 Ang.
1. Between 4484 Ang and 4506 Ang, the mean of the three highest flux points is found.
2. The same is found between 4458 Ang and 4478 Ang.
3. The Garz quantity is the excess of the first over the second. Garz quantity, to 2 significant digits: 1.5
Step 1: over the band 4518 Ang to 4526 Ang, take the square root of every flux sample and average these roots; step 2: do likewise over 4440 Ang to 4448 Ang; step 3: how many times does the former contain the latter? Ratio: 1.03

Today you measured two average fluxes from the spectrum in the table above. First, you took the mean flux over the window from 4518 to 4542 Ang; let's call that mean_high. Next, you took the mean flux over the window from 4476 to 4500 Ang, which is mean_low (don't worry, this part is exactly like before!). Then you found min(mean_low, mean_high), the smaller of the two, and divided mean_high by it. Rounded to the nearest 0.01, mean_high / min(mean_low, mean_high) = 1.00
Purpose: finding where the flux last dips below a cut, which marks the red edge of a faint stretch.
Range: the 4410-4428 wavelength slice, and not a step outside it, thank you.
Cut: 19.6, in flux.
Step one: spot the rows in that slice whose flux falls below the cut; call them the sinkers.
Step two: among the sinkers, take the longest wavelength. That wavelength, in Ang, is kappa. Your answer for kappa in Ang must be 4426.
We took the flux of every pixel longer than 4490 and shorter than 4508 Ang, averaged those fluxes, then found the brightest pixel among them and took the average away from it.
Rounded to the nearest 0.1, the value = 1.5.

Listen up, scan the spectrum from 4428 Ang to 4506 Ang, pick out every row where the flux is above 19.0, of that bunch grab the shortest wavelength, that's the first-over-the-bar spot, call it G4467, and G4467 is 4435 Ang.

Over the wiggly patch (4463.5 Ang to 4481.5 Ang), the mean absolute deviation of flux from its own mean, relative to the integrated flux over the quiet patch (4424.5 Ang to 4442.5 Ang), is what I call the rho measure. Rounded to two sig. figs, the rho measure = 0.0032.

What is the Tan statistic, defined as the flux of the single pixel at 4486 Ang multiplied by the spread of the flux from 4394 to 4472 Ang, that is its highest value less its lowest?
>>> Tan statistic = 79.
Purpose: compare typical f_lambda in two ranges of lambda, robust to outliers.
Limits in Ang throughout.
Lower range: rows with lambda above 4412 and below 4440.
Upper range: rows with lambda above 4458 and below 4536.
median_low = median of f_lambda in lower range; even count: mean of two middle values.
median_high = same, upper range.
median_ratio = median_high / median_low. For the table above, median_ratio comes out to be 1.07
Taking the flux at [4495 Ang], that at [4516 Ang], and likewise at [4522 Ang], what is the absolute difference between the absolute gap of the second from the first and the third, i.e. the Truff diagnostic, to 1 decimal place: 18.1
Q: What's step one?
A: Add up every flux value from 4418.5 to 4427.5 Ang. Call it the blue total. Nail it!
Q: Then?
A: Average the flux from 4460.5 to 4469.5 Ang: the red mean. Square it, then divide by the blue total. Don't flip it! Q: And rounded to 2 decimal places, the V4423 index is 5.82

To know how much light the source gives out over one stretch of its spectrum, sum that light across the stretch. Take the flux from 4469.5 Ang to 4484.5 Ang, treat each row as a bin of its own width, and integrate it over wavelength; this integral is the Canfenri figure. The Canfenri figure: 298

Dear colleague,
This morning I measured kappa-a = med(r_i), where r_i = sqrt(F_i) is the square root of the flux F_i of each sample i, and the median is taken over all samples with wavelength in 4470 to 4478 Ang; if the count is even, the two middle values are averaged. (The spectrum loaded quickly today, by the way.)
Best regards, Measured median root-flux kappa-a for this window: 4.54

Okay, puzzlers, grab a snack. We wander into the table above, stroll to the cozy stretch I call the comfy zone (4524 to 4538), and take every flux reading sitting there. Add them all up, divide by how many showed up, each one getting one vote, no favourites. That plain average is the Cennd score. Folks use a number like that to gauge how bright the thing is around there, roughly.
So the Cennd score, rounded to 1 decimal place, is 19.0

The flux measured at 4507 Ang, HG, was 21.33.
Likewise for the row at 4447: 19.65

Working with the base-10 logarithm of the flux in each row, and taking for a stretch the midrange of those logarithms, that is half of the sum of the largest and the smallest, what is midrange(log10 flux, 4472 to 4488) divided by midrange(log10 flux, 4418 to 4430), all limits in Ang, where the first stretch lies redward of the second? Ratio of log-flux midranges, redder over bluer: 1.02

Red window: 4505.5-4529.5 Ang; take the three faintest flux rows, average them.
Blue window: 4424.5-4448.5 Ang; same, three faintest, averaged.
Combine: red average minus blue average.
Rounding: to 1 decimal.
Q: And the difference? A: 1.6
